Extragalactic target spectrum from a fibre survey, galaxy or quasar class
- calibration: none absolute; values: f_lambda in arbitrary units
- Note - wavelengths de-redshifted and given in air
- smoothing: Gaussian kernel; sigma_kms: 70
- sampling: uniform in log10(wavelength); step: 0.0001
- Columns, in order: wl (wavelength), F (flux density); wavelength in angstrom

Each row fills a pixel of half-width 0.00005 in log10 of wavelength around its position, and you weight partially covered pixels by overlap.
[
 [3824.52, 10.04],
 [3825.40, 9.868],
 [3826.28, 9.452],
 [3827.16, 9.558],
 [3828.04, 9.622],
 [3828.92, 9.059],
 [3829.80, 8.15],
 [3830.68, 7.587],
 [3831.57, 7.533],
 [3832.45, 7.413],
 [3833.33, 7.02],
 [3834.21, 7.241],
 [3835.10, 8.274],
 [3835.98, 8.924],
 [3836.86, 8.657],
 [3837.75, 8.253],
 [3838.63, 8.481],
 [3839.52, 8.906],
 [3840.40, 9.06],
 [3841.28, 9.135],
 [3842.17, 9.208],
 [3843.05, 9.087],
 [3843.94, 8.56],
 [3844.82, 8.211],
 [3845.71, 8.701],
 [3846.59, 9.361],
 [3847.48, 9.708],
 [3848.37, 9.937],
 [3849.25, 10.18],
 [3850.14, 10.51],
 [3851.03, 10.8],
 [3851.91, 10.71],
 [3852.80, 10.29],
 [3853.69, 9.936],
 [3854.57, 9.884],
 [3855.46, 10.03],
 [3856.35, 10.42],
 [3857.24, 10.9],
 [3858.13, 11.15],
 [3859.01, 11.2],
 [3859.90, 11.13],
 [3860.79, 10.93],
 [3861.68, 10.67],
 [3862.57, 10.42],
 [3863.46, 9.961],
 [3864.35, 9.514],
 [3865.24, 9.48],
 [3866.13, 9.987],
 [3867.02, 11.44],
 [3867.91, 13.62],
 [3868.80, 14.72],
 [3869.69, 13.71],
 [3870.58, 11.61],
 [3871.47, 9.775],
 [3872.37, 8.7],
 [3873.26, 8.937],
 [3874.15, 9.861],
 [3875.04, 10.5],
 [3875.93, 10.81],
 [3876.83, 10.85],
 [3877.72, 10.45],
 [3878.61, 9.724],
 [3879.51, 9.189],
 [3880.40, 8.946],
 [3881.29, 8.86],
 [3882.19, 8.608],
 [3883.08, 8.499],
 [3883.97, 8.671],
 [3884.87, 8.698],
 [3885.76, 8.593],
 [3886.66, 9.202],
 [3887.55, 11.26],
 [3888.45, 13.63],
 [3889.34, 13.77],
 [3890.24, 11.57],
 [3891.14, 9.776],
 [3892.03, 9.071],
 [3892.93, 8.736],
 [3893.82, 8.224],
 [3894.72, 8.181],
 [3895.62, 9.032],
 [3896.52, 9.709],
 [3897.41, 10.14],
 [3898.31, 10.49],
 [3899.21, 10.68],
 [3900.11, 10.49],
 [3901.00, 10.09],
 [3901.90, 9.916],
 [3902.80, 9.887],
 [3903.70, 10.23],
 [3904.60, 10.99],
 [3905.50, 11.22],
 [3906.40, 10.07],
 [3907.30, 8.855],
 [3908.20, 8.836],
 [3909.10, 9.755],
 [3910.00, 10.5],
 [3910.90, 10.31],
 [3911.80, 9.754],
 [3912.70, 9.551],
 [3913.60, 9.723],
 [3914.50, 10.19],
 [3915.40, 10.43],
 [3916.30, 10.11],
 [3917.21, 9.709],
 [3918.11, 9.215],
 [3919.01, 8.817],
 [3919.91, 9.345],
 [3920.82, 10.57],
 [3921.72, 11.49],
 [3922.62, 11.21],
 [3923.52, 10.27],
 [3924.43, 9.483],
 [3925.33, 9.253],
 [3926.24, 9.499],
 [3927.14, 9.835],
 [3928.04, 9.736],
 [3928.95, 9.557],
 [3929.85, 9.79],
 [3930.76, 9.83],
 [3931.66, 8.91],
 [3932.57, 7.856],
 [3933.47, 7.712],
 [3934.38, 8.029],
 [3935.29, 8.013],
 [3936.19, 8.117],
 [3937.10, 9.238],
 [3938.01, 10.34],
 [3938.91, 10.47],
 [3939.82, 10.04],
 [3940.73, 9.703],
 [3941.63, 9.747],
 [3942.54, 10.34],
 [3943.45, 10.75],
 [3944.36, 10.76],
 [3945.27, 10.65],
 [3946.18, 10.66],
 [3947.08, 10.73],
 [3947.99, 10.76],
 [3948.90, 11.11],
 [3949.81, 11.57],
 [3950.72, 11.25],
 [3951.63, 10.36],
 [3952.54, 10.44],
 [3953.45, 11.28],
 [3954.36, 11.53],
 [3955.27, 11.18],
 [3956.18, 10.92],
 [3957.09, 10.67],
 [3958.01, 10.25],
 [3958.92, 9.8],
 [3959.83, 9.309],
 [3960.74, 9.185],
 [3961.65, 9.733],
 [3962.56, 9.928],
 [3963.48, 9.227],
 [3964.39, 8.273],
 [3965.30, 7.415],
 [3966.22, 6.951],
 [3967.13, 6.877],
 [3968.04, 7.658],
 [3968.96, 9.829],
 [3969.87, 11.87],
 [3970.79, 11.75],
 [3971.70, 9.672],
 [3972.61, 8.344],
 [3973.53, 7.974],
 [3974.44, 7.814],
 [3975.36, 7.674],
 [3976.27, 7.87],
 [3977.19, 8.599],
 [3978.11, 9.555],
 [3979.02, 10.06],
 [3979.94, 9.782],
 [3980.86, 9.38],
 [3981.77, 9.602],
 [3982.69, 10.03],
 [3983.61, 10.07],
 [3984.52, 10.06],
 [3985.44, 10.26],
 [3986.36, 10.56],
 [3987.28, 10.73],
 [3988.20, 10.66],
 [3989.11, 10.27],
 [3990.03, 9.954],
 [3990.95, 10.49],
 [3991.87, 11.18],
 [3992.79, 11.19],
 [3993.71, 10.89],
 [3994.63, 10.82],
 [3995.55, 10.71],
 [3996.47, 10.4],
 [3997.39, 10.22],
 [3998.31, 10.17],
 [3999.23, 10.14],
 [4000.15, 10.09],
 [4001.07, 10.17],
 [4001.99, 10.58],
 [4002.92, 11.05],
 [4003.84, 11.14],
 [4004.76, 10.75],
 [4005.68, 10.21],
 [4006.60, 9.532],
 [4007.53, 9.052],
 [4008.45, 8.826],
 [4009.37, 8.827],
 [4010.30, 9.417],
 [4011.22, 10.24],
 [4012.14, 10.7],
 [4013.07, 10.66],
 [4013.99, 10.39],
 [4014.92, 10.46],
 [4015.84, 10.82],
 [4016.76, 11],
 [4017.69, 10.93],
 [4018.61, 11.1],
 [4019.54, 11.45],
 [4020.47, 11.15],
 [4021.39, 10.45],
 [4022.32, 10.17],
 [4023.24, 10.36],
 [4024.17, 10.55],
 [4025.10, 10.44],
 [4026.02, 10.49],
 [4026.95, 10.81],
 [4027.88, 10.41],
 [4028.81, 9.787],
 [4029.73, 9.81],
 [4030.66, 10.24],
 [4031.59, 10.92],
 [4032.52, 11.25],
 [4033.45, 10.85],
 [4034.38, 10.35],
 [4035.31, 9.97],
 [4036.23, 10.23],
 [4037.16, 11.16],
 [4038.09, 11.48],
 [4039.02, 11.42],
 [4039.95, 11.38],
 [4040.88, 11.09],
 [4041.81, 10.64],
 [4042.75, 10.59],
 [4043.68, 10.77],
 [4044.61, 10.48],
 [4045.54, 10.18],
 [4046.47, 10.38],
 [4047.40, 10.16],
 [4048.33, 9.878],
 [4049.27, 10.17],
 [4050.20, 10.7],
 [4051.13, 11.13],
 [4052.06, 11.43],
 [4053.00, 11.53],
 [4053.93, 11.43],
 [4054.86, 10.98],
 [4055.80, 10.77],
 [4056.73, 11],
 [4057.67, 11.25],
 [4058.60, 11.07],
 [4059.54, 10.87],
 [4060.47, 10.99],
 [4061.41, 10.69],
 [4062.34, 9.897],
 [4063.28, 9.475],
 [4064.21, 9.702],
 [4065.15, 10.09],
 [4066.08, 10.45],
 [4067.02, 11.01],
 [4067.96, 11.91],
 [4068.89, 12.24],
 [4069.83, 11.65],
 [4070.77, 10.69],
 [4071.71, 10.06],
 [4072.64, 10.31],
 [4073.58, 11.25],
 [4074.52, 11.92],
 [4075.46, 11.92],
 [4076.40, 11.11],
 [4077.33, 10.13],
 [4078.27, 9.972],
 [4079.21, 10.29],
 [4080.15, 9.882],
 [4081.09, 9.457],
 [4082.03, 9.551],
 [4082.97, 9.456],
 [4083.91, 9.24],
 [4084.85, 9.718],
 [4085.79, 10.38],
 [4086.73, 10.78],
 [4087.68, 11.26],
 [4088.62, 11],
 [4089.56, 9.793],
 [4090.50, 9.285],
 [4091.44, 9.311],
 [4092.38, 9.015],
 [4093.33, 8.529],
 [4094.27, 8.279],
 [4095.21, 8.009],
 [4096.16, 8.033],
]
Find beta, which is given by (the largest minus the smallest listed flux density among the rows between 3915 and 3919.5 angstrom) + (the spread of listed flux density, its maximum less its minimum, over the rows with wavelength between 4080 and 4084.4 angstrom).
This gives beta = 2.3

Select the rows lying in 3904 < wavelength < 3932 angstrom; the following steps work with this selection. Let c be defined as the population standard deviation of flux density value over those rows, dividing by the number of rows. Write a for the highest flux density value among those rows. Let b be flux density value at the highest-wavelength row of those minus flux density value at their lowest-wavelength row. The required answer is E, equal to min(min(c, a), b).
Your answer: -2.1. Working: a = 11.49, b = -2.1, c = 0.7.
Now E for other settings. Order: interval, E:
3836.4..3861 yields 0.9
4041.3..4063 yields -0.7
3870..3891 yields 0.0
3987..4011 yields -1.3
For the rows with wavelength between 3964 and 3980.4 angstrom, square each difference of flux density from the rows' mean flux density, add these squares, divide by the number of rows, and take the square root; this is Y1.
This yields 1.4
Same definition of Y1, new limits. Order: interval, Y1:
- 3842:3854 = 0.8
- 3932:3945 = 1.1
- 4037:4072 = 0.6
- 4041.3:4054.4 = 0.5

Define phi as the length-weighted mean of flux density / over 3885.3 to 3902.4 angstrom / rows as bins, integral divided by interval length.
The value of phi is 10.1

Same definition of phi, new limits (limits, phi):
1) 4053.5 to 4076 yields 10.9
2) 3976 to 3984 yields 9.5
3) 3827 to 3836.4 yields 8.2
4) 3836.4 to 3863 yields 9.8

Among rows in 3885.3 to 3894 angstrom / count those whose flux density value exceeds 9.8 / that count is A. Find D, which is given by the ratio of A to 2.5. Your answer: 1.6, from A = 4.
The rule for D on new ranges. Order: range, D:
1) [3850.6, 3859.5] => 4.0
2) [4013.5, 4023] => 4.0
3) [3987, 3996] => 4.0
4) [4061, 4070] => 3.2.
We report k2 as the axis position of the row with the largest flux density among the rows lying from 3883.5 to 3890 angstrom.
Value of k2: 3889.34 angstrom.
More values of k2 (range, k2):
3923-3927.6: 3923.52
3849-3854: 3851.03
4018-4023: 4019.54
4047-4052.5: 4052.06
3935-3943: 3938.91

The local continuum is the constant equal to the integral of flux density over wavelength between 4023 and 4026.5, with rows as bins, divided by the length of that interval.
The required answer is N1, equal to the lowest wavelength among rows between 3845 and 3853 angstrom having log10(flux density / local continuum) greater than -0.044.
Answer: 3847.48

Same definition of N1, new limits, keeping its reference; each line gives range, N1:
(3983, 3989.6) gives 3983.61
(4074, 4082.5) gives 4074.52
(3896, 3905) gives 3896.52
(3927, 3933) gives 3927.14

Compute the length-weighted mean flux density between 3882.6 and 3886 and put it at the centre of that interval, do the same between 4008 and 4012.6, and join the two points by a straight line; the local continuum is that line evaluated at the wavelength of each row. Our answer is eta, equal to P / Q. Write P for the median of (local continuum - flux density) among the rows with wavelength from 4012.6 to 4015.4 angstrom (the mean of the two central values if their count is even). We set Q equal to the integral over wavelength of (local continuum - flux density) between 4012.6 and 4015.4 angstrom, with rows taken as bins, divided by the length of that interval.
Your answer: 0.94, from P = -0.8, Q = -0.9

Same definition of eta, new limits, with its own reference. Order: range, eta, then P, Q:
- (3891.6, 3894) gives 1.45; 0.0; 0.0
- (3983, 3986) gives 0.91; -0.7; -0.7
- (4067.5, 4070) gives 0.97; -1.9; -1.9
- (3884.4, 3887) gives 0.35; -0.1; -0.2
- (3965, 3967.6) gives 1.05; 2.3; 2.2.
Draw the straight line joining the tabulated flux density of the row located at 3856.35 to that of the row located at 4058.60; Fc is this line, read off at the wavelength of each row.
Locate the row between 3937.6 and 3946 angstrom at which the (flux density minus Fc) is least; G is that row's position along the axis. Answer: 3940.73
